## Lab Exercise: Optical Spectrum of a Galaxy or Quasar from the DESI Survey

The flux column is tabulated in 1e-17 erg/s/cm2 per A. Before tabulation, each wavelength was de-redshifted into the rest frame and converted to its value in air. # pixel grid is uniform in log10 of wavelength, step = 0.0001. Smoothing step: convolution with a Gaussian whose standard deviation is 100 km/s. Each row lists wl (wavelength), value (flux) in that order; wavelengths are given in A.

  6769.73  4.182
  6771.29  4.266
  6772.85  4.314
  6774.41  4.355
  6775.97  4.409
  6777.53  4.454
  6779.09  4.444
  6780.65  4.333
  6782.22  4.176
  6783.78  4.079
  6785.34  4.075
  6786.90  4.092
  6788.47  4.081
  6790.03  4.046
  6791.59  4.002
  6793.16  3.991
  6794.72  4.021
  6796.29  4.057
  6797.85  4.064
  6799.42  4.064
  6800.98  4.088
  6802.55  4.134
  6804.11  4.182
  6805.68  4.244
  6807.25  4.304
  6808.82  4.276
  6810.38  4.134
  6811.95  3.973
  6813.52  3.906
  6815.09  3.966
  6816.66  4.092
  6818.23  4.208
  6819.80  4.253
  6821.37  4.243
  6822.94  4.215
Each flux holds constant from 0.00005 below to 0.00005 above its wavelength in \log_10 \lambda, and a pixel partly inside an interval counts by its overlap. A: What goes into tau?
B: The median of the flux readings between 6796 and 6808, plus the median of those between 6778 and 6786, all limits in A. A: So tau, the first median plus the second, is 8.29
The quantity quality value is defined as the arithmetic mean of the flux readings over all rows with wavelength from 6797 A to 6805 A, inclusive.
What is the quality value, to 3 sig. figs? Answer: 4.11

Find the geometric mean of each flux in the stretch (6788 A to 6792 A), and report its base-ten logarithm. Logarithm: 0.607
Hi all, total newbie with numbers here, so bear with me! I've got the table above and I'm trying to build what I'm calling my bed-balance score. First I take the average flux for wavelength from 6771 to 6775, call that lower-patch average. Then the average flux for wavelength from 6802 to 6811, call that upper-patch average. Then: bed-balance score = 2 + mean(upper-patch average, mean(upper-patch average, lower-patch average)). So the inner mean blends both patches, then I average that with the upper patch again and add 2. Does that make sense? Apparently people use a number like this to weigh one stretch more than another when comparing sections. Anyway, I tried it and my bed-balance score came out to 6.24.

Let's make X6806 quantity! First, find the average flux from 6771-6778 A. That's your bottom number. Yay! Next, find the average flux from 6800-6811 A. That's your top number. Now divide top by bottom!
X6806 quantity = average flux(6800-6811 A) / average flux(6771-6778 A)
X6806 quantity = 0.96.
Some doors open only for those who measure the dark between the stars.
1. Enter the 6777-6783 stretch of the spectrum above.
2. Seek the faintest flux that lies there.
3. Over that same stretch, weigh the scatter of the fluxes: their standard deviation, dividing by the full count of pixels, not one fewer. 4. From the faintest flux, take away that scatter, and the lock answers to 4.06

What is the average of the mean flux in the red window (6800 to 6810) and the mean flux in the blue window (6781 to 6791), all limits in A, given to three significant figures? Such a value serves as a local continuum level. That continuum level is 4.15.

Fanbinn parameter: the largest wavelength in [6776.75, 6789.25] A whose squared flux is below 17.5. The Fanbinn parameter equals 6788.47 A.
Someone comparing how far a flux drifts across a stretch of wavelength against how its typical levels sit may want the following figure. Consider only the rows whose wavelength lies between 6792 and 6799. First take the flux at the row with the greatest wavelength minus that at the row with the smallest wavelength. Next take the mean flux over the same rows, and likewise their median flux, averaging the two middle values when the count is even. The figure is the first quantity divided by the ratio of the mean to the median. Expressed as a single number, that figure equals 0.07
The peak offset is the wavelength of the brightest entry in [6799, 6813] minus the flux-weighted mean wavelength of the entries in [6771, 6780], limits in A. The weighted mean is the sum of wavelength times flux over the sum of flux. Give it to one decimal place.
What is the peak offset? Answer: 32.0 A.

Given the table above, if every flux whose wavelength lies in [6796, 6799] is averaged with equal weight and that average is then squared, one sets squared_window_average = 16.5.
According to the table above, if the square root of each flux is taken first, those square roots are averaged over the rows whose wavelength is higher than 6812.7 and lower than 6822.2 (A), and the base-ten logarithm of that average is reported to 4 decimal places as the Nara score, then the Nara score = 0.3069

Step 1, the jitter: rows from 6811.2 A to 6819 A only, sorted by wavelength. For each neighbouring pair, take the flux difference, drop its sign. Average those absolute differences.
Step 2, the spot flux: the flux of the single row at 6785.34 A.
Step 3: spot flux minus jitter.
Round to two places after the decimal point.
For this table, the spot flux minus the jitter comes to 3.98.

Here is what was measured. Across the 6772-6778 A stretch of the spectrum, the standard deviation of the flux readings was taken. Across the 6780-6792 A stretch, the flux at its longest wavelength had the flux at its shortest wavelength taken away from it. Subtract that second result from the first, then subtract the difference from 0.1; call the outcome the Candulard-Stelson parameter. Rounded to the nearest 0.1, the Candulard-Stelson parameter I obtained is -0.3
